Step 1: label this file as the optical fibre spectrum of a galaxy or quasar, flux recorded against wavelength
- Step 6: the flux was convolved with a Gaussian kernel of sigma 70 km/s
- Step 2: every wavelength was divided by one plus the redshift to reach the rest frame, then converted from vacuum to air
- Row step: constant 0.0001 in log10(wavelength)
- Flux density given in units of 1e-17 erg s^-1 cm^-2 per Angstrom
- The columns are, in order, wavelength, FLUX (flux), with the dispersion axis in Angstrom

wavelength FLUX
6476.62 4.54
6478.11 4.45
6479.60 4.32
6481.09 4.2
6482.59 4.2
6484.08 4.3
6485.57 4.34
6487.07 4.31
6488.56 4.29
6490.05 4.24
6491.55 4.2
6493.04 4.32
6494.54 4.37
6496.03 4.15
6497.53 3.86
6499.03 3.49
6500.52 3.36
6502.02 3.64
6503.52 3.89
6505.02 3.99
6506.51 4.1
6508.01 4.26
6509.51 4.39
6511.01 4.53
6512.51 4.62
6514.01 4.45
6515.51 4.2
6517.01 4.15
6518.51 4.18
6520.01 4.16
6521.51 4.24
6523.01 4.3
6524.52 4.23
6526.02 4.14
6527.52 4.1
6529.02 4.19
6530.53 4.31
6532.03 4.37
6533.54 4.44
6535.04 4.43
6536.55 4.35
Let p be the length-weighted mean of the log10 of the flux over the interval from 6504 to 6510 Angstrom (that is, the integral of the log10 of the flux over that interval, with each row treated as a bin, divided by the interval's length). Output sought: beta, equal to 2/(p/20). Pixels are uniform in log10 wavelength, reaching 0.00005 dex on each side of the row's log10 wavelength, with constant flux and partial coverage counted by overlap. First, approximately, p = 0.619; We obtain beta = 64.6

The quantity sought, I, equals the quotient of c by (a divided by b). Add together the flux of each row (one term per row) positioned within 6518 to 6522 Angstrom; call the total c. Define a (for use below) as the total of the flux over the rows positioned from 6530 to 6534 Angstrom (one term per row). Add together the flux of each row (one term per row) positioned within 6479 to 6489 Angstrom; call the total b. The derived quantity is 29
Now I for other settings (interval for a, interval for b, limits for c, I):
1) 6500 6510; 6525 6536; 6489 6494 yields 14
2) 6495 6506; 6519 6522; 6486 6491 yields 4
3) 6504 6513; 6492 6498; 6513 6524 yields 19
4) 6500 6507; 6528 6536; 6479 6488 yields 29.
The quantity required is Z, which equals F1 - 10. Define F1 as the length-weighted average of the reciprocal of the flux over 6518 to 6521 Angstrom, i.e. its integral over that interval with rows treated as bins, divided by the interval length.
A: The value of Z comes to -9.76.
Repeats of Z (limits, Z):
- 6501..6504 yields -9.73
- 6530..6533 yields -9.77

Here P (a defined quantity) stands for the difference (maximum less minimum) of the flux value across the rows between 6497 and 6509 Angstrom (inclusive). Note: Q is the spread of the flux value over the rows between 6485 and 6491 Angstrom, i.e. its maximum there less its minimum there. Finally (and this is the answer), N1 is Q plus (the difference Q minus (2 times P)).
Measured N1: -1.6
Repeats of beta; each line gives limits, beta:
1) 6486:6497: 63.5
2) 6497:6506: 70.3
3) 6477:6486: 63.0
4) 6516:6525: 64.1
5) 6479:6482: 63.7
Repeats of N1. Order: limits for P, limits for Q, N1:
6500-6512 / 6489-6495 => -2.0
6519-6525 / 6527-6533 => 0.3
